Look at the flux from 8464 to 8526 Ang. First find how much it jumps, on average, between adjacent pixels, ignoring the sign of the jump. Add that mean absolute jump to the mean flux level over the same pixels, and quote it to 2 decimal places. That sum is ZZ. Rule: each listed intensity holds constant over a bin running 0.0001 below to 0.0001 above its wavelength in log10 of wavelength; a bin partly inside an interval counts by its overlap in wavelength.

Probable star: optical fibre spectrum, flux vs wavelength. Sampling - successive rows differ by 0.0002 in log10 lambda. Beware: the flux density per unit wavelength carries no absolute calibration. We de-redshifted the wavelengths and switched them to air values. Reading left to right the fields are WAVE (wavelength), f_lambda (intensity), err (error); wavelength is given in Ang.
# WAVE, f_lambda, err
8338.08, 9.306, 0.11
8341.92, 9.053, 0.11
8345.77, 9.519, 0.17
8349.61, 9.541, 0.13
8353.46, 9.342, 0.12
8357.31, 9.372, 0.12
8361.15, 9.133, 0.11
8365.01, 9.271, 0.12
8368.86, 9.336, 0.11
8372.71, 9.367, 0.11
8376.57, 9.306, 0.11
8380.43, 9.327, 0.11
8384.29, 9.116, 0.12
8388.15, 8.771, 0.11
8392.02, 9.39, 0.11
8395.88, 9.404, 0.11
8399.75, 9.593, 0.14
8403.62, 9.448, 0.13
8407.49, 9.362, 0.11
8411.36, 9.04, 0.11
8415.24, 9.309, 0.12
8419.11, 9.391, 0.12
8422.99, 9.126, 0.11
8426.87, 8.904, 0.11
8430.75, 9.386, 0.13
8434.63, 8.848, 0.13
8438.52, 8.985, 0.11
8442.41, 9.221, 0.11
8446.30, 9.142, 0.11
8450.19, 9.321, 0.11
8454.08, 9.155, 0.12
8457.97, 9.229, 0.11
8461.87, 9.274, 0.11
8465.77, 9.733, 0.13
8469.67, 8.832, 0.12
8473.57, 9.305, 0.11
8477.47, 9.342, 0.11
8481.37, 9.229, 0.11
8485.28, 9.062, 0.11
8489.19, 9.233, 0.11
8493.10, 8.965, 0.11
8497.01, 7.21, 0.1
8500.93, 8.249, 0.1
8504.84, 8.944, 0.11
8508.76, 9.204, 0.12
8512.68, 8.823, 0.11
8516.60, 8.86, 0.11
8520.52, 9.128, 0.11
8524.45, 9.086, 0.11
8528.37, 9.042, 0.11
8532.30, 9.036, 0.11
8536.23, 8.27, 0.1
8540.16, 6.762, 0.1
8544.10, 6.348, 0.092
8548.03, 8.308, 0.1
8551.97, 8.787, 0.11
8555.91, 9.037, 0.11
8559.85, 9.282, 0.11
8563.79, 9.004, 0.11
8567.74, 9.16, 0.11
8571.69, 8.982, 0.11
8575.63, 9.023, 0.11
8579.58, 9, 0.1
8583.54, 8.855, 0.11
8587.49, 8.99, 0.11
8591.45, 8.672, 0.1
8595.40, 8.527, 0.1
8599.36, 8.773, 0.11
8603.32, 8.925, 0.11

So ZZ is 9.39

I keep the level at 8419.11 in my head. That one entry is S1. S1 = 9.391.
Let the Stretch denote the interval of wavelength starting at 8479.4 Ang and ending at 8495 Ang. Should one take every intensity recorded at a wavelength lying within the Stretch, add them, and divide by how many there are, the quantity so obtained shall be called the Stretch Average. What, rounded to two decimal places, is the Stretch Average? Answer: 9.12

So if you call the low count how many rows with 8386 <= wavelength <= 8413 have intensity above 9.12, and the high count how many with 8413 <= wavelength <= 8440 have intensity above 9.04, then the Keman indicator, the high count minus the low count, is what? -1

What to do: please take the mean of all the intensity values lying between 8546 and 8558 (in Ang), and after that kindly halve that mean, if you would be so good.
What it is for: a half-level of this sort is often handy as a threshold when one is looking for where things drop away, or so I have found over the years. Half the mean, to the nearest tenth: 4.4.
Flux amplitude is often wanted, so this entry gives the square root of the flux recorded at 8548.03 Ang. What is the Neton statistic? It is 2.88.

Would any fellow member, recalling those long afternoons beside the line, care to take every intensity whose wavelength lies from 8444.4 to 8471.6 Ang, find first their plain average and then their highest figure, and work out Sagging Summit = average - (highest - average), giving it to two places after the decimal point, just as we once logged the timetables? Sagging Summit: 8.75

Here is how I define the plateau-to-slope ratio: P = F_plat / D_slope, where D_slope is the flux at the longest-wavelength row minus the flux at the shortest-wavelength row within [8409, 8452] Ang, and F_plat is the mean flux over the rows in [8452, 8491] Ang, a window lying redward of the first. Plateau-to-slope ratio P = 33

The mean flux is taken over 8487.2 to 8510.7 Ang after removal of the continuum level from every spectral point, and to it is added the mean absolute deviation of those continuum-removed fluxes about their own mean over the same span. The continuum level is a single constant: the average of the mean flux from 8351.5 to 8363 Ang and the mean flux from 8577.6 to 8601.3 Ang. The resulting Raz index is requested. 0.19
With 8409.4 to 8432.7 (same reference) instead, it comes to 0.32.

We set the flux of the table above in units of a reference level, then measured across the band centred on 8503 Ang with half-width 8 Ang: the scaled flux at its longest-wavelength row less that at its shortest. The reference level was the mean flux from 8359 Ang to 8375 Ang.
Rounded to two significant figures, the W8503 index 0.21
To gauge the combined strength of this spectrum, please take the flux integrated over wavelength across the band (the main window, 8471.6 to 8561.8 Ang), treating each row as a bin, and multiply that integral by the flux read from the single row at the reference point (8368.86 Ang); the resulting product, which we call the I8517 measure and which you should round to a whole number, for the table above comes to 7305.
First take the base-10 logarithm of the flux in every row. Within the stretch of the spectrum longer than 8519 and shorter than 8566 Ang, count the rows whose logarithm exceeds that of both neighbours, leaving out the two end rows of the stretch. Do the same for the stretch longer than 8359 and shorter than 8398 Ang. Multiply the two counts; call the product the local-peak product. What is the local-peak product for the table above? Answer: 2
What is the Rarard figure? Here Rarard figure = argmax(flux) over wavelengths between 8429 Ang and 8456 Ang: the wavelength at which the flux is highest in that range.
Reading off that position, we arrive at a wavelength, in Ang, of 8430.75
